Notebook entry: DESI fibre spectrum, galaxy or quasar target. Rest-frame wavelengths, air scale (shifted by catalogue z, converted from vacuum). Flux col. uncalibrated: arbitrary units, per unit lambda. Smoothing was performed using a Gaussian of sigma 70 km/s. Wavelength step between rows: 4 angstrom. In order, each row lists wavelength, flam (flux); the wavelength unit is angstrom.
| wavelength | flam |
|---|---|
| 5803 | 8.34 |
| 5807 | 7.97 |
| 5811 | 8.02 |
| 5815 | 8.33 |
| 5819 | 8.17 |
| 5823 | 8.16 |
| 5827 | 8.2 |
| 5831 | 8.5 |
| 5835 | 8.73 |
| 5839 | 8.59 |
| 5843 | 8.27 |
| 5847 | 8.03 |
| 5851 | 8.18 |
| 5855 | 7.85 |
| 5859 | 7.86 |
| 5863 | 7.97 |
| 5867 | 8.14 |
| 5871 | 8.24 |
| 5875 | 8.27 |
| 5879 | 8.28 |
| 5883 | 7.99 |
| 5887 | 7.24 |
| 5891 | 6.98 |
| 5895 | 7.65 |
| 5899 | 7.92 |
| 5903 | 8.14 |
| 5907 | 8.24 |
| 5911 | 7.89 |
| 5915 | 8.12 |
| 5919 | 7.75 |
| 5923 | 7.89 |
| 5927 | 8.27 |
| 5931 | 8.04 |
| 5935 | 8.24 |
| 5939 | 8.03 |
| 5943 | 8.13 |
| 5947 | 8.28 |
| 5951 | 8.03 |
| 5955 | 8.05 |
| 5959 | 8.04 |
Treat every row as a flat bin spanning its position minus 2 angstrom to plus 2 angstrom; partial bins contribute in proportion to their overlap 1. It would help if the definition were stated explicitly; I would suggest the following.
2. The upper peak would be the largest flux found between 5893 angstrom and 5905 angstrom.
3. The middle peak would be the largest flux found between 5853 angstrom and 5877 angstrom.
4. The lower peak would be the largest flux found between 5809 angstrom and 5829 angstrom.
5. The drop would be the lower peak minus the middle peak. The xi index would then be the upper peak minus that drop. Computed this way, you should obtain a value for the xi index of 8.08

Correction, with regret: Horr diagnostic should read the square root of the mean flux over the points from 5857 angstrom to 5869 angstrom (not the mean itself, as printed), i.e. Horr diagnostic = 2.827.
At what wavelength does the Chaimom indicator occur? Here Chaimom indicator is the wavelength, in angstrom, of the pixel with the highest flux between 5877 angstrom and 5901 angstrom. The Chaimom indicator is 5879 angstrom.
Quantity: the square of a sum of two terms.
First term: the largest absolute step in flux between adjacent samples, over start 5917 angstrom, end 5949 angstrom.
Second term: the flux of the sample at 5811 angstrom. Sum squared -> 70.6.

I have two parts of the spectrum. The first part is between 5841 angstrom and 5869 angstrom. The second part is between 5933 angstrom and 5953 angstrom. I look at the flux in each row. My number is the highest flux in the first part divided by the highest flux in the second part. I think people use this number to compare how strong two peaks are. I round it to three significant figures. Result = 0.999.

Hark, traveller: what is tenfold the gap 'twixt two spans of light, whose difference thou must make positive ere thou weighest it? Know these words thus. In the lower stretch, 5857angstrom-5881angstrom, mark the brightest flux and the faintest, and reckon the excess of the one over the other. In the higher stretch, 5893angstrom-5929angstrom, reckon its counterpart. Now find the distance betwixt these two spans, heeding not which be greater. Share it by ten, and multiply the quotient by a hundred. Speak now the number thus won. 2.0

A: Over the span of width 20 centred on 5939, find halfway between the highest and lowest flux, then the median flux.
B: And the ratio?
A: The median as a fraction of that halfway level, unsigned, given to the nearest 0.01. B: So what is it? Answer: 1.00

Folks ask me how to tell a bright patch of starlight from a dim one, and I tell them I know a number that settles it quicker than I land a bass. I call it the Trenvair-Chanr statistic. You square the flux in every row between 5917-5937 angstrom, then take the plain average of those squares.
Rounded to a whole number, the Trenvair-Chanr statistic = 65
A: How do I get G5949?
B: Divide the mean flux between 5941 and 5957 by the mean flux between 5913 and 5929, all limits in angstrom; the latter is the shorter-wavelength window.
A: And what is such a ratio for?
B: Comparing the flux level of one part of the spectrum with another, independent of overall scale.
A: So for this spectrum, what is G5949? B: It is 1.01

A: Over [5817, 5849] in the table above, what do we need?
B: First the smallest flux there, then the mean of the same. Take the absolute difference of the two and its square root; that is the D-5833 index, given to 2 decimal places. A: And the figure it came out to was 0.55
